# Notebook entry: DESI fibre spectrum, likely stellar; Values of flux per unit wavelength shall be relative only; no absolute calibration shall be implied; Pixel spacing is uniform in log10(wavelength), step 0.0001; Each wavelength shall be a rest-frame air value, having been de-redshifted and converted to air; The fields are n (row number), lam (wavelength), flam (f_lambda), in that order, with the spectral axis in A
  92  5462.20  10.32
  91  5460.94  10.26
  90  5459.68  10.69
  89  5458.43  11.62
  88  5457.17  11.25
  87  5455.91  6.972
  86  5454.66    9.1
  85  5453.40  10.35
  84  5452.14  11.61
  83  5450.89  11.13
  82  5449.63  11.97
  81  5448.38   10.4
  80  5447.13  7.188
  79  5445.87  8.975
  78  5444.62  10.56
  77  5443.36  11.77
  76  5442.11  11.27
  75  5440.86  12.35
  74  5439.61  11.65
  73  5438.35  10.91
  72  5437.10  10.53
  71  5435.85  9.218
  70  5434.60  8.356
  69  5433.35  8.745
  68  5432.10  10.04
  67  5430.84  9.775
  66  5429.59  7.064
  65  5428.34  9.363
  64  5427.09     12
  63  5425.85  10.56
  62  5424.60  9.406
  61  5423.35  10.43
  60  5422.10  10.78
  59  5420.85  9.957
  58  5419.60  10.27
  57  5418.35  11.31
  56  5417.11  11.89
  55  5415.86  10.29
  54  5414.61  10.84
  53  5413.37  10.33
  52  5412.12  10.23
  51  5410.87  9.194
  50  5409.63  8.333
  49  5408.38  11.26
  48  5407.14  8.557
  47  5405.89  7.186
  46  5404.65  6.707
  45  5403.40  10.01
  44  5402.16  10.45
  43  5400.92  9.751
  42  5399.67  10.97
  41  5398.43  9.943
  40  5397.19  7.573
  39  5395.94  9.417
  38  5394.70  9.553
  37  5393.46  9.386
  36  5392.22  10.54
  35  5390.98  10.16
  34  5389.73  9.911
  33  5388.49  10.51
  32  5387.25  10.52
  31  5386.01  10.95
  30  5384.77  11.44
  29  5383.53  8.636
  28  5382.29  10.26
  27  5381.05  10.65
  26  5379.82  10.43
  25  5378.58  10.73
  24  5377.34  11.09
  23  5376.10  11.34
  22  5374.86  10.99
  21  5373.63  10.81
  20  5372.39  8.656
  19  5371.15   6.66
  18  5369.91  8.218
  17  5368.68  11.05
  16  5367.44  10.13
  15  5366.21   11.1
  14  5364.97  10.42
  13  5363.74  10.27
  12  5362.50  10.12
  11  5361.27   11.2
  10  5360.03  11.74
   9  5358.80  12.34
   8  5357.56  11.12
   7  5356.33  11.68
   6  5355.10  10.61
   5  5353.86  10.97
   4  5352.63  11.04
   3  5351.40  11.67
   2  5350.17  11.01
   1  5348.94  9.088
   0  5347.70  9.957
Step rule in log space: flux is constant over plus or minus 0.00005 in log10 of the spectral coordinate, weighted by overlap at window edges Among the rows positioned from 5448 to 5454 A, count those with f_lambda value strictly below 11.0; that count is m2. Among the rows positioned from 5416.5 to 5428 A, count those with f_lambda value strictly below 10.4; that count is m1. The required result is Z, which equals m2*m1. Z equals 6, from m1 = 3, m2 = 2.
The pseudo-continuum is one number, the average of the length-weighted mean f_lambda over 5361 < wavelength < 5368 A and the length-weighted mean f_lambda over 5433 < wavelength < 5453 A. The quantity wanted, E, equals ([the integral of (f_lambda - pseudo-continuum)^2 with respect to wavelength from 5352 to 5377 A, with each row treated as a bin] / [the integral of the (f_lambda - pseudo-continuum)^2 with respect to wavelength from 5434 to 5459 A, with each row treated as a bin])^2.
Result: 0.5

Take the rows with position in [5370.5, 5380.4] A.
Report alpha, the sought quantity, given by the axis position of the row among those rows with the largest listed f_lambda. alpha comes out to 5376.10 A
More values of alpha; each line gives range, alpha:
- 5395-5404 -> 5399.67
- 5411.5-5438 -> 5427.09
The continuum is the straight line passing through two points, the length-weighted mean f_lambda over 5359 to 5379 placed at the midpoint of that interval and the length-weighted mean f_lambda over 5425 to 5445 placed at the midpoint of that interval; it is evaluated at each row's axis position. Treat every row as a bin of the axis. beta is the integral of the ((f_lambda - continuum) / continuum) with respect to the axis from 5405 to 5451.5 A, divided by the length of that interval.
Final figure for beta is -0.016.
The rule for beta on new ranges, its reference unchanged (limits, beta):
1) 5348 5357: 0.048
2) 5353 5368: 0.063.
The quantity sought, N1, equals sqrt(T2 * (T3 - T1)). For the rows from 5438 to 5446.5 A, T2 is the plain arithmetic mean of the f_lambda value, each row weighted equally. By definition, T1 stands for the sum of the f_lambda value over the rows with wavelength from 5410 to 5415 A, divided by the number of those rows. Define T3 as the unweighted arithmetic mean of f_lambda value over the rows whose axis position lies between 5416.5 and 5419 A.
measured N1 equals 4.0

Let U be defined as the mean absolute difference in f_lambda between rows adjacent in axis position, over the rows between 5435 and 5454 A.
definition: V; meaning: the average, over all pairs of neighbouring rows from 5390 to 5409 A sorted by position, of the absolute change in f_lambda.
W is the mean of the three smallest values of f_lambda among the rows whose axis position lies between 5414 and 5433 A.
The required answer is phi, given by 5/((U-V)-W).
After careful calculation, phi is -0.58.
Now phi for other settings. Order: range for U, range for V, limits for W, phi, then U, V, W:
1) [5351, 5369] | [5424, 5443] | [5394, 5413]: -0.65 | 0.64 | 1.23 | 7.2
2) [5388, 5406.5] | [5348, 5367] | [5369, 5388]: -0.66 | 1.00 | 0.69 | 7.8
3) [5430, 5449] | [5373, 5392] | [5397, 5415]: -0.75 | 1.09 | 0.59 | 7.2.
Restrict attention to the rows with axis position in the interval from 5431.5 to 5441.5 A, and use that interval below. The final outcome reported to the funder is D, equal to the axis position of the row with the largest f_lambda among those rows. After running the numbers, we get 5440.86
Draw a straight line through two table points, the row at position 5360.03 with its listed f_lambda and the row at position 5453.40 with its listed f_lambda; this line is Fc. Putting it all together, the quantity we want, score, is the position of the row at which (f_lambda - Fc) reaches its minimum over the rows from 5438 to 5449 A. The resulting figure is 5447.13 A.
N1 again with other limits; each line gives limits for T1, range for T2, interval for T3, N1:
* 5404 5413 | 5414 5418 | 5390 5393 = 4.2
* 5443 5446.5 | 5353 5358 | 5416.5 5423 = 2.1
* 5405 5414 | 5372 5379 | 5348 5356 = 3.9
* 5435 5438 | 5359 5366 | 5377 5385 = 2.5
